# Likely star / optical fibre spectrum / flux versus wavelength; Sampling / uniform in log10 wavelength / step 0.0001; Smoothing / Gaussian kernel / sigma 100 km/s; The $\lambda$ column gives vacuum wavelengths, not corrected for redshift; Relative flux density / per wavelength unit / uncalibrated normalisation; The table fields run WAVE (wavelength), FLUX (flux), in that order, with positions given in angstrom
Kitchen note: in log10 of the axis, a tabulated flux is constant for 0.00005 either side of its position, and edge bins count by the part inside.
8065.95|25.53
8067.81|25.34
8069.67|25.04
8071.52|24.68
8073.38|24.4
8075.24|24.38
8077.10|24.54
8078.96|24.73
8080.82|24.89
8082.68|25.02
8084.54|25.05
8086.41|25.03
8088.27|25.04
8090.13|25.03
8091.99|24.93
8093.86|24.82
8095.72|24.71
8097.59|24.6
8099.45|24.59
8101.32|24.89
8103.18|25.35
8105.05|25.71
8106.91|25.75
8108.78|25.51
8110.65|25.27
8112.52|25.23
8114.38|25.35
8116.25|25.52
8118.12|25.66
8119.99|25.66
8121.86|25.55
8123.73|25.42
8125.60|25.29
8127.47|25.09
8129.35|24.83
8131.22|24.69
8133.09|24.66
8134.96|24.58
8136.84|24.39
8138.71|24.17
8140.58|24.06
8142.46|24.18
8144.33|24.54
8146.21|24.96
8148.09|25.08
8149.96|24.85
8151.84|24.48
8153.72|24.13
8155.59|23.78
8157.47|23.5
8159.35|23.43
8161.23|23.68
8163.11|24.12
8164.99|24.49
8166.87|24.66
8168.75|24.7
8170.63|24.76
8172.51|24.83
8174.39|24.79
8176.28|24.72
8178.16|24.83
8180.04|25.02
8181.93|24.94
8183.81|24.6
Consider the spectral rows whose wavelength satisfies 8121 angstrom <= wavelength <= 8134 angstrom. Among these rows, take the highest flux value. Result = 25.55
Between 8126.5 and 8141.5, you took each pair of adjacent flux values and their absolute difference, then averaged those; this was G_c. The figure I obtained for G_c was 0.15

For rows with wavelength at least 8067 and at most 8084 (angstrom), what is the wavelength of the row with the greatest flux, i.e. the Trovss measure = 8067.81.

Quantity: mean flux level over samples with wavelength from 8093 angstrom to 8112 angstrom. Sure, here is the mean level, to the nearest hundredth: 25.12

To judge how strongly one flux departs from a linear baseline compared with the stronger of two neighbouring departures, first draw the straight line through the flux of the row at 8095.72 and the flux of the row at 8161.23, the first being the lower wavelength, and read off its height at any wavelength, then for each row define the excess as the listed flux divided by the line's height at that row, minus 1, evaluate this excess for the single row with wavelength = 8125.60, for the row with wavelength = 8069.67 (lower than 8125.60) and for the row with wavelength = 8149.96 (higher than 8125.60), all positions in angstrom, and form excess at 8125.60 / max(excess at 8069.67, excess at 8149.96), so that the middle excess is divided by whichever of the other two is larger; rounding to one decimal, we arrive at 1.0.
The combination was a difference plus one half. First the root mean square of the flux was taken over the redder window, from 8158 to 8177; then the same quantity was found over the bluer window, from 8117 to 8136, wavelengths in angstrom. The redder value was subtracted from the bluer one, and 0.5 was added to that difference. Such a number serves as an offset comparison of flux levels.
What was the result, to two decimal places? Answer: 1.22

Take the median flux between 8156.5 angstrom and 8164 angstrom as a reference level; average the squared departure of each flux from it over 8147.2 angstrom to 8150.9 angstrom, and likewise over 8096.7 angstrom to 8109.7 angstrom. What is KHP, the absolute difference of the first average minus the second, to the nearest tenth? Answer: 0.9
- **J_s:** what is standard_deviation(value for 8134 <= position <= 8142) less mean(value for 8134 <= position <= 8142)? -24.1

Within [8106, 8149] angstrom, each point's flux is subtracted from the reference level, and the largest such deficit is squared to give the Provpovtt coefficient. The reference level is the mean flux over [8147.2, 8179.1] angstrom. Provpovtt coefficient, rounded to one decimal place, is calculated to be 0.1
